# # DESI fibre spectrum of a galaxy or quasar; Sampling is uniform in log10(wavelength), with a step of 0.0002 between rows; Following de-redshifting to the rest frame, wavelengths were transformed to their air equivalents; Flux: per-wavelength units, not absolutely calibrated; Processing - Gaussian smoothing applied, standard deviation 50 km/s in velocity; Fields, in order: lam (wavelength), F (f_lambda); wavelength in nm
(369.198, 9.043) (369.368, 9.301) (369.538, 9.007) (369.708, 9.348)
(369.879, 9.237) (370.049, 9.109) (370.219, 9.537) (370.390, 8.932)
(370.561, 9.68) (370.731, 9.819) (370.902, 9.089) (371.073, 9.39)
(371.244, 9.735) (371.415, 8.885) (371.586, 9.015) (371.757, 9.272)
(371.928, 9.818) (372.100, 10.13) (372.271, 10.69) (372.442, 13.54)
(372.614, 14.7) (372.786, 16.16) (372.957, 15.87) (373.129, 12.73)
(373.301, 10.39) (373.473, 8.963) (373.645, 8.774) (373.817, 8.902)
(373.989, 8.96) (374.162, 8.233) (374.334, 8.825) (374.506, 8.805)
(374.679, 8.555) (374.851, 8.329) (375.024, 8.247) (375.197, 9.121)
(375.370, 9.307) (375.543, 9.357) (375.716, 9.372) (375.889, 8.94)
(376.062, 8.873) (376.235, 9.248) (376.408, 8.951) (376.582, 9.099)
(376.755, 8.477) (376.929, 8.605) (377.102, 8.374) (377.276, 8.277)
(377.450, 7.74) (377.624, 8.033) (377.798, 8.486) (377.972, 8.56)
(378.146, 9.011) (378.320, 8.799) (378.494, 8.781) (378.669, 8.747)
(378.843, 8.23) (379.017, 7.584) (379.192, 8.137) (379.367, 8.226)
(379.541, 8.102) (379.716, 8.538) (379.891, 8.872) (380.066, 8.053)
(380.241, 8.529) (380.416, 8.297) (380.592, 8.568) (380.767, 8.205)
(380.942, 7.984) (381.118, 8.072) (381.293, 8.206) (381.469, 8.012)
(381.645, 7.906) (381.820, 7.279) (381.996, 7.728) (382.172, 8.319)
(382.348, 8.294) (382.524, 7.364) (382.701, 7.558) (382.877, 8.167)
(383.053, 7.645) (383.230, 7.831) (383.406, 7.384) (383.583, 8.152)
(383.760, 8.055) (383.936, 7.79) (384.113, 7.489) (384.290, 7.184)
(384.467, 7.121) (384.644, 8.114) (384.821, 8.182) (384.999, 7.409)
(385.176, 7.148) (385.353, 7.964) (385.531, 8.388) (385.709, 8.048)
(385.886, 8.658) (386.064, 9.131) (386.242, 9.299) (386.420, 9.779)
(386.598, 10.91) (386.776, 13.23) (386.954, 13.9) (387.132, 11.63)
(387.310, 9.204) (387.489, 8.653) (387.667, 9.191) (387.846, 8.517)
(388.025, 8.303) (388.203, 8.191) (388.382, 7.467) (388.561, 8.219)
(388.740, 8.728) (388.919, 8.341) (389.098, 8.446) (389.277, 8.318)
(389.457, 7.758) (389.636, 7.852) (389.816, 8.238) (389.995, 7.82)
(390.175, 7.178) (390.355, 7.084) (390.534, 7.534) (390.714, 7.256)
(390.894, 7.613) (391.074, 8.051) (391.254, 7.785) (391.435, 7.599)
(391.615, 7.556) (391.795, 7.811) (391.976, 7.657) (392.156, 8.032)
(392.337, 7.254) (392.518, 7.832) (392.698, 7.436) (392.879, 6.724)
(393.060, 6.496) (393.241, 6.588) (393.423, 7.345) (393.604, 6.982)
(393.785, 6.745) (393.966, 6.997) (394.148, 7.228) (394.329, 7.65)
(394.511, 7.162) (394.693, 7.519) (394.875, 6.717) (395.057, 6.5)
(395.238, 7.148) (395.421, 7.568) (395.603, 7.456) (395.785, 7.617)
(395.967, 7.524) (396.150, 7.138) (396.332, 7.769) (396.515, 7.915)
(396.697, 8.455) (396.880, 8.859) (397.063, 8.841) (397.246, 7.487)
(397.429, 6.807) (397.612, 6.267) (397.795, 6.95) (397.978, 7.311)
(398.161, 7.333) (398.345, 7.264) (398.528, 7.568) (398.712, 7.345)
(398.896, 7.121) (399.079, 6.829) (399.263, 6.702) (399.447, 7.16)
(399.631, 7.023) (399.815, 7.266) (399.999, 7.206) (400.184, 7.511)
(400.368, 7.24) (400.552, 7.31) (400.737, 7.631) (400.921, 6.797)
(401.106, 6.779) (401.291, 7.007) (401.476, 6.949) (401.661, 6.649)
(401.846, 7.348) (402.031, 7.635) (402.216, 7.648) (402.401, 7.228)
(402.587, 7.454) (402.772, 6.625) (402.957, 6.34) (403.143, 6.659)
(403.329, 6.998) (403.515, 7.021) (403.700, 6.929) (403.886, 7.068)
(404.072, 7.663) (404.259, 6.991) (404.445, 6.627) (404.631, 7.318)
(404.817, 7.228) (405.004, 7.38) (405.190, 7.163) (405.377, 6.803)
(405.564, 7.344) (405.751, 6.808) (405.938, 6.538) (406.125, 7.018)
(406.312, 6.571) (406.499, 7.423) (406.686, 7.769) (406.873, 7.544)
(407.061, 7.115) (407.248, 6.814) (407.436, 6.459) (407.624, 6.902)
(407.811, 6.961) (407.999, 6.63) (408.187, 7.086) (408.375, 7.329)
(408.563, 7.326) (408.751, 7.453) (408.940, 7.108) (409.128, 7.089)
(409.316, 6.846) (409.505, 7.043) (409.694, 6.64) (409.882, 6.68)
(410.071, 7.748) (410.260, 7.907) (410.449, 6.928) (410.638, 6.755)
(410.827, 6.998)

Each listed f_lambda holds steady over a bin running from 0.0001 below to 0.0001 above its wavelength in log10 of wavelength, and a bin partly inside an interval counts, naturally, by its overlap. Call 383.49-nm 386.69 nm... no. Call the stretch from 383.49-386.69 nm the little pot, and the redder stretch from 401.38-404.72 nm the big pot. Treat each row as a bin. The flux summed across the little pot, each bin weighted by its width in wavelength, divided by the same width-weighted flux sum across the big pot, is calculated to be 1.12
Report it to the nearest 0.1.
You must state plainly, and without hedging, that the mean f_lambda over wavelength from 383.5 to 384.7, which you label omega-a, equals 7.7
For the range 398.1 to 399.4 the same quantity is 7.2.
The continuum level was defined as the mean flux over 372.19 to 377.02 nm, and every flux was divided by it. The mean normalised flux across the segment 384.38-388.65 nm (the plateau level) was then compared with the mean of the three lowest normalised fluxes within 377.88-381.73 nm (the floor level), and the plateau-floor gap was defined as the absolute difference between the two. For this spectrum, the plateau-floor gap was 0.12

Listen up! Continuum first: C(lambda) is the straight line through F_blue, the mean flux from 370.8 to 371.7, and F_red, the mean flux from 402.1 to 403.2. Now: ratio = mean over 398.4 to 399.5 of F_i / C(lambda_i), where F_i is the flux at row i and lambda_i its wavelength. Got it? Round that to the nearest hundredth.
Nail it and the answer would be 0.98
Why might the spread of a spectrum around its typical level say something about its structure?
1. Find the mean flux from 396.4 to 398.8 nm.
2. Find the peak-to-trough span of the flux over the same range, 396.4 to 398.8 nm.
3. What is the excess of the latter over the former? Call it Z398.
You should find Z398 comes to -5.0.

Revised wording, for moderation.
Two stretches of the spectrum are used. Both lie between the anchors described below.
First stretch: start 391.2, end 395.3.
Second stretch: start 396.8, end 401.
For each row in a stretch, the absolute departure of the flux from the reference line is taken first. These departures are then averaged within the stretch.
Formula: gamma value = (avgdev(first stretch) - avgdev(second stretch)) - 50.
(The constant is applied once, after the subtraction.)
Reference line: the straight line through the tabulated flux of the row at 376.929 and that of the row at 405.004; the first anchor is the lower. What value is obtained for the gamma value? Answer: -49.9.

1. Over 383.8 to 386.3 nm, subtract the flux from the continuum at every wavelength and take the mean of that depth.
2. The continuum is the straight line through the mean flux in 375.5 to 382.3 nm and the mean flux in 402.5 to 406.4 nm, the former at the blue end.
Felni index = 0.1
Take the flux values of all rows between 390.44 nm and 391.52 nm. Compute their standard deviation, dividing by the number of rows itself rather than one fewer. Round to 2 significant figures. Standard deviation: 0.24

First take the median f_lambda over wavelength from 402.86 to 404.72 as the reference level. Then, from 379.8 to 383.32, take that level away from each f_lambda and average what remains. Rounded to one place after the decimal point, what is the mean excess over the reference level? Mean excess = 1.0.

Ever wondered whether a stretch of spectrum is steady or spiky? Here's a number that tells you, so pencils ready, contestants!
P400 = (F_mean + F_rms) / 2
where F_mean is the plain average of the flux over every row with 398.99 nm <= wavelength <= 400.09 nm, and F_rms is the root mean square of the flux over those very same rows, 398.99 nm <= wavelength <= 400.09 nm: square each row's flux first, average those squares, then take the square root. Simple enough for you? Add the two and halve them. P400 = 7.0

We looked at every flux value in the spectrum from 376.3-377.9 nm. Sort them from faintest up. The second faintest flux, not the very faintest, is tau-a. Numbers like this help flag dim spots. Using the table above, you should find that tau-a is 8.033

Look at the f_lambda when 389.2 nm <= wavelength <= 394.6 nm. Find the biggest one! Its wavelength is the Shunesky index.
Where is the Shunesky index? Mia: 389.277 nm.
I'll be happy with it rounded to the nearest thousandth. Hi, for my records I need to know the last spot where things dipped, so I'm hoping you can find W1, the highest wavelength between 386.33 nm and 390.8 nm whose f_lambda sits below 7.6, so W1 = 390.714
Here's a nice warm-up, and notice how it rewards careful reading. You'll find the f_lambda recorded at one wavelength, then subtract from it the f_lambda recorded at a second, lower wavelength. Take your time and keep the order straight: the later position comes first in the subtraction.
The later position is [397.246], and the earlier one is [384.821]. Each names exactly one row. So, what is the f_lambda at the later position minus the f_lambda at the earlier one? -0.7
